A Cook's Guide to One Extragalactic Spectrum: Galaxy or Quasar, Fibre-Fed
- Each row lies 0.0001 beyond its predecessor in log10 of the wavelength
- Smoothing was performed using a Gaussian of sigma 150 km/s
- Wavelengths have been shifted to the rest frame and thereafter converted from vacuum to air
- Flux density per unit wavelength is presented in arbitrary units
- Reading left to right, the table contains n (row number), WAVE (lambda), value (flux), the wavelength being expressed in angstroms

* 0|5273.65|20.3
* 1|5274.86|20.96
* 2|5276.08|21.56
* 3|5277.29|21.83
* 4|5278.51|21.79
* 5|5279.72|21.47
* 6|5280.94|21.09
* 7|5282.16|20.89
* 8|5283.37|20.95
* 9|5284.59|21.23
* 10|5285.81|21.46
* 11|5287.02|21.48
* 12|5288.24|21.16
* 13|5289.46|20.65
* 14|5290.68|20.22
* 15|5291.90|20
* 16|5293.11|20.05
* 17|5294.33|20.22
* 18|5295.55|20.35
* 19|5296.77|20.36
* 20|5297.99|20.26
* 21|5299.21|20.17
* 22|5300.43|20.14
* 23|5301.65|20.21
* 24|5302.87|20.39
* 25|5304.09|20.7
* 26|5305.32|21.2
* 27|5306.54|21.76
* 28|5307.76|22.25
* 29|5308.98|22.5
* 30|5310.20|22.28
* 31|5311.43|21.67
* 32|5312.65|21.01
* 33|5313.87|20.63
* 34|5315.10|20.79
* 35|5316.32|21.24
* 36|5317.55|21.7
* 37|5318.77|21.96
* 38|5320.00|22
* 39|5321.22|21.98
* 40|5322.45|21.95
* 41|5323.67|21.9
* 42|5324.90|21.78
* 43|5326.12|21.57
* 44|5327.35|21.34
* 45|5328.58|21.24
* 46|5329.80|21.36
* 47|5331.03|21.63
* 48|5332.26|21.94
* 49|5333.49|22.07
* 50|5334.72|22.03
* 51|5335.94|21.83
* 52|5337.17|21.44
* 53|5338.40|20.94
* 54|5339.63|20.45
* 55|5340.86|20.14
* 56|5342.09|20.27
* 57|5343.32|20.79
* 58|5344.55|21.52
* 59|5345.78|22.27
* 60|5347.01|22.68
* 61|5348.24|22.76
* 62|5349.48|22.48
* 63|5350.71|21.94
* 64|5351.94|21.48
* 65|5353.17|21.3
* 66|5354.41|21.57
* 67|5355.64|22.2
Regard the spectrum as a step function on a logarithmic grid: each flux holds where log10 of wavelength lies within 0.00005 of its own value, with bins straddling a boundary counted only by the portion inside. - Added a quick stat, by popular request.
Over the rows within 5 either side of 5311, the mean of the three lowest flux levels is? 20.8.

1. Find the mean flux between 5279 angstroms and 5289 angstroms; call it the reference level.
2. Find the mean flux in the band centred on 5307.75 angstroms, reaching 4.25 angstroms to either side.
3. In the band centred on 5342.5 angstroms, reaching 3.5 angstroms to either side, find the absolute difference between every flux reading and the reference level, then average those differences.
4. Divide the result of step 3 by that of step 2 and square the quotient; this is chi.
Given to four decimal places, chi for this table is 0.0012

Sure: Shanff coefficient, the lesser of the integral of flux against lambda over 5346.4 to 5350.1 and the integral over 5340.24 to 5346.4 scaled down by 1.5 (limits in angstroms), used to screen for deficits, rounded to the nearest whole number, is 84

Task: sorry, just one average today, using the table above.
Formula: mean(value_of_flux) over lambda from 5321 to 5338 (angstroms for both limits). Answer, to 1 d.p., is 21.7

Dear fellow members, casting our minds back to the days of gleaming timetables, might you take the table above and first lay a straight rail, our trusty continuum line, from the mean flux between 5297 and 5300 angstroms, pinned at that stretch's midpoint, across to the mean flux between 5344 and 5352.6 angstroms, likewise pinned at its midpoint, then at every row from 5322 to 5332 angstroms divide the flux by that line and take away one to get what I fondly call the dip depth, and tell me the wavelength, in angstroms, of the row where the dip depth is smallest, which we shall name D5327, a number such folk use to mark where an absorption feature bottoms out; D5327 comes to 5328.58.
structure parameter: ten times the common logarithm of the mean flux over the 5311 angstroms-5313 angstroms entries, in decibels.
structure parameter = 13.3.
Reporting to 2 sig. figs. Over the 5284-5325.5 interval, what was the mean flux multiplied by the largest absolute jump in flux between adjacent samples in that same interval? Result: 14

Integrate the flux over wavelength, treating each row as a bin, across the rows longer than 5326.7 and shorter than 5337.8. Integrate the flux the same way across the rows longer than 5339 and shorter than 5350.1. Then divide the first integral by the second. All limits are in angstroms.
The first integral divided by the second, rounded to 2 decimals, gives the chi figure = 1.01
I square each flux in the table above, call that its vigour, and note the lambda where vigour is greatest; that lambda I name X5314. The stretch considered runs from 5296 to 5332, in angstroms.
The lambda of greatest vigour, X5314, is 5308.98 angstroms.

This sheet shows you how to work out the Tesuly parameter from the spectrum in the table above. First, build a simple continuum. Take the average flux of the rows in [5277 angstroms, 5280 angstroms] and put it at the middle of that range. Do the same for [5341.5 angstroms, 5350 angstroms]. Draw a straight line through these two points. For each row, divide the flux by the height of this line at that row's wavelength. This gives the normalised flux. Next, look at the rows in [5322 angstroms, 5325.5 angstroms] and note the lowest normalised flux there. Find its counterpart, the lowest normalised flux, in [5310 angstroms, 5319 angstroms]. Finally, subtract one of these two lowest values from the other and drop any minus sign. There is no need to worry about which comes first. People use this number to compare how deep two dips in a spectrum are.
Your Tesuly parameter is 0.052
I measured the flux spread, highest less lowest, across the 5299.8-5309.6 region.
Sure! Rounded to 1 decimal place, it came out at 2.4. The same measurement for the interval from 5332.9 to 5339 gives 1.1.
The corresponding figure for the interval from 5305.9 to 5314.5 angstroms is 1.9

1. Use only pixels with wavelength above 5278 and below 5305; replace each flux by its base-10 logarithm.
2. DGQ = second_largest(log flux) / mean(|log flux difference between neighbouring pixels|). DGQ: 326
